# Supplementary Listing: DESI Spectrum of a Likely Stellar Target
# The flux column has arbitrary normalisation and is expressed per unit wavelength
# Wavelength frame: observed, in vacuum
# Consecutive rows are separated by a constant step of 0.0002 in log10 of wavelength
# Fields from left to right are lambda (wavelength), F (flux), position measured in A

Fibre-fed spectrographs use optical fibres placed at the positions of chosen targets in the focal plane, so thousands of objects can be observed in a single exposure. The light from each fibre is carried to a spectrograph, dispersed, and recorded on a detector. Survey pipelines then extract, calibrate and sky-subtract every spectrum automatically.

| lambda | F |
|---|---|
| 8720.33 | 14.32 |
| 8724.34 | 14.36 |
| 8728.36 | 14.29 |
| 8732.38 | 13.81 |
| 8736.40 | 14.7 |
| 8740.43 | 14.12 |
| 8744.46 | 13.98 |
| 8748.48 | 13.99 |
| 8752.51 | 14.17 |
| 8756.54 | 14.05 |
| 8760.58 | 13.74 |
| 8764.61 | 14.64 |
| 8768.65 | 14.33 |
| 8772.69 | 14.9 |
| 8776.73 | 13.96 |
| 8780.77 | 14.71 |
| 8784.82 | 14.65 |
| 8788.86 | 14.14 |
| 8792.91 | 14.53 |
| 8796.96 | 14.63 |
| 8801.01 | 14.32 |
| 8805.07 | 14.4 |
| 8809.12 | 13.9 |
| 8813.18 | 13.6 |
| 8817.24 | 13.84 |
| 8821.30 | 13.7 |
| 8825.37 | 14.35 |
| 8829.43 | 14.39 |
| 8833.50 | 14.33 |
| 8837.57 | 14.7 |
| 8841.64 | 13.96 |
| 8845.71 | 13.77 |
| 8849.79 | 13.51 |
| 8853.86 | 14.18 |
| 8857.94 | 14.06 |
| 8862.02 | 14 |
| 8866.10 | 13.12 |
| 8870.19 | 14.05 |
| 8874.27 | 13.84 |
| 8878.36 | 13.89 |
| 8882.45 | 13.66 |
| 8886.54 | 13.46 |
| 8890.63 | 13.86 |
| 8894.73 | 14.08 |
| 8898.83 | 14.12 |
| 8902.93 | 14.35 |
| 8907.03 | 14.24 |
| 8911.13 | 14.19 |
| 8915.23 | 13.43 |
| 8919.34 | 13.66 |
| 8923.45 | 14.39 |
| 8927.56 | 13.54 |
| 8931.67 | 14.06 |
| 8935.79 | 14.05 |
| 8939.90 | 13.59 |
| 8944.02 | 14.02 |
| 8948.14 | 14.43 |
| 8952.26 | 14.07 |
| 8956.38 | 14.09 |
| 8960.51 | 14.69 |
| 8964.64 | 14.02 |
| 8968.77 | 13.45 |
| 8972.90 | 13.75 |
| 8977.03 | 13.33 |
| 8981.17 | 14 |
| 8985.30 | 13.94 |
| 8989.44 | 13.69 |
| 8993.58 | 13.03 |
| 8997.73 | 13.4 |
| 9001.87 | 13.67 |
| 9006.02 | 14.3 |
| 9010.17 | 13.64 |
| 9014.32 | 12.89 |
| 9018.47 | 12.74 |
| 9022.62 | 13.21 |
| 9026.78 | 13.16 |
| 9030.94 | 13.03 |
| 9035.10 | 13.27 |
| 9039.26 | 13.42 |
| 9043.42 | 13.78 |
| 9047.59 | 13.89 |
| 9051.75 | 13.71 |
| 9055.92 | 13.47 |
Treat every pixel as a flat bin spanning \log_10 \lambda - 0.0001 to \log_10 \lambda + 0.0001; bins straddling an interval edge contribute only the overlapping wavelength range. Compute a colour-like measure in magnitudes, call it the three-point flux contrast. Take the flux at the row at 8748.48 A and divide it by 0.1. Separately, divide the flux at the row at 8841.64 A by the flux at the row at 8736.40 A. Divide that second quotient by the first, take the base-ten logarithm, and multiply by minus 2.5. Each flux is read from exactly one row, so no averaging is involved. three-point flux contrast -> 5.421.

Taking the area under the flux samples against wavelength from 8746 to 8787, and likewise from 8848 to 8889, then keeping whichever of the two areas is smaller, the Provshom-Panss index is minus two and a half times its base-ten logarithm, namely -6.88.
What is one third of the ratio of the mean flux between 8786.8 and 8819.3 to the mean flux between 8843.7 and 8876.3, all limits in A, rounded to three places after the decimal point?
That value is 0.342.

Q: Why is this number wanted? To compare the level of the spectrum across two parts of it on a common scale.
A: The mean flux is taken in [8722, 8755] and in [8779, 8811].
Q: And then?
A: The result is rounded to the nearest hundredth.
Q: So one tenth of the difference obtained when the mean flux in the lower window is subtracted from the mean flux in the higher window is 0.02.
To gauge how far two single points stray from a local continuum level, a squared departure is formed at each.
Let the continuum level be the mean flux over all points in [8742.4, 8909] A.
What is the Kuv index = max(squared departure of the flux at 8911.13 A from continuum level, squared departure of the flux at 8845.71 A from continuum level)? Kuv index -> 0.11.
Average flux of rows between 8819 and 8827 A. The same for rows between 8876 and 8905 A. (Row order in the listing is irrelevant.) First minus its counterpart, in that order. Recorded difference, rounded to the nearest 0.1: 0.1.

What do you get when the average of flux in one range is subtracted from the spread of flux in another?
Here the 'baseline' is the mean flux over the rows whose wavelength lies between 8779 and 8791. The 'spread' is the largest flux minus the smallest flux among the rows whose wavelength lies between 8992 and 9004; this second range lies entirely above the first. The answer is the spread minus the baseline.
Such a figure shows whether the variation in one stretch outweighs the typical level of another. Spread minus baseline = -13.9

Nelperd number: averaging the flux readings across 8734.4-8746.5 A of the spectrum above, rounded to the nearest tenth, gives 14.3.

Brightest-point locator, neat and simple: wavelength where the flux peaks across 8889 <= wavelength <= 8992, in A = 8960.51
